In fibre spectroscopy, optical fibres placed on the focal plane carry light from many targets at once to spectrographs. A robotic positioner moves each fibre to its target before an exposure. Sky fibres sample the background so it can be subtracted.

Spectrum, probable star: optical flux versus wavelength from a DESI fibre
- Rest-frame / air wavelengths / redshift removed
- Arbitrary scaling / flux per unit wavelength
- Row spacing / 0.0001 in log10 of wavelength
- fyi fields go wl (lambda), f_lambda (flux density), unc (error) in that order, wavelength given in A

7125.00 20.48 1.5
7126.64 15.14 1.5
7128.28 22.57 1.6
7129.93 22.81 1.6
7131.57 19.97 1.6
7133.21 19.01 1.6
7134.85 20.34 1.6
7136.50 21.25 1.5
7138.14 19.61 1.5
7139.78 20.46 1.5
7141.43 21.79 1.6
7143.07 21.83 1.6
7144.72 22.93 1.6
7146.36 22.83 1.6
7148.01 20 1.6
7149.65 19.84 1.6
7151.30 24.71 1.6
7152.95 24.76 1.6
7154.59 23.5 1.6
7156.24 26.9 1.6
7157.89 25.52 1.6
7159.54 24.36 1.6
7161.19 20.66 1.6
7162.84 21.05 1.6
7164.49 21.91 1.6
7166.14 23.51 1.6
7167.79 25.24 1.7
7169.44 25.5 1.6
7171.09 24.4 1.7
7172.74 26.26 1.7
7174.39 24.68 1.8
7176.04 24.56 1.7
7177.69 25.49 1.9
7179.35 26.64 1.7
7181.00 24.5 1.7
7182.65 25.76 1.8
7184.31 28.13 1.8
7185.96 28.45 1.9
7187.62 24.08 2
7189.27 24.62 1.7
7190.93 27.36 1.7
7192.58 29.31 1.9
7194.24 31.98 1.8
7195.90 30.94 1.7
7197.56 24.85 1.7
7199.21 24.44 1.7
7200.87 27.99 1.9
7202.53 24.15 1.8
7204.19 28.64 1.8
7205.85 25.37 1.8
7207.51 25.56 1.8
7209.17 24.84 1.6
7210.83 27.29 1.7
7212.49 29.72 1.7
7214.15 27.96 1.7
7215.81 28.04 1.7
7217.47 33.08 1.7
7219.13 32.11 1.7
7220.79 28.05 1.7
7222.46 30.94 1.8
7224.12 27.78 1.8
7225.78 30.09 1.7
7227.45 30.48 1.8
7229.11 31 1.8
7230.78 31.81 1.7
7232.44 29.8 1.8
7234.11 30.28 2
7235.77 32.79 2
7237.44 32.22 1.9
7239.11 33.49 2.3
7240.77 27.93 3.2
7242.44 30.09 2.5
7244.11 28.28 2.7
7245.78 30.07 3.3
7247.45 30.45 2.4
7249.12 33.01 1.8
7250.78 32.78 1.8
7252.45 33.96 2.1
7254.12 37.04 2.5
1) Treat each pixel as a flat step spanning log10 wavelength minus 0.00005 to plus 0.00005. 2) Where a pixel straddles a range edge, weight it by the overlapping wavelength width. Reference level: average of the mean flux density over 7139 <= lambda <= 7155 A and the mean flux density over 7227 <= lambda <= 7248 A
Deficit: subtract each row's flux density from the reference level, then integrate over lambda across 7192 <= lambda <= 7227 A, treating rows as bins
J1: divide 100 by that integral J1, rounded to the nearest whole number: -2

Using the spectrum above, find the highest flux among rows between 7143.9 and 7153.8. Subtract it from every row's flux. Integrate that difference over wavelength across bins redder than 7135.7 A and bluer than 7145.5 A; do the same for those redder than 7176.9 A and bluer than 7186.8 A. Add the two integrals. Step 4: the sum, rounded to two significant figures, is -17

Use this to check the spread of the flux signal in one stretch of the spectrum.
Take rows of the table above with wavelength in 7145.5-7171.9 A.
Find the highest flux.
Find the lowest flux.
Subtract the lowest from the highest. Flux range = 7.1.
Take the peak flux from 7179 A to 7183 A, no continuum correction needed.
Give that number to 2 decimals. 26.64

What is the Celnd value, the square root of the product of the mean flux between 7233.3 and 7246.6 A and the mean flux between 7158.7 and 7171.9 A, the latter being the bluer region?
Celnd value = 26.7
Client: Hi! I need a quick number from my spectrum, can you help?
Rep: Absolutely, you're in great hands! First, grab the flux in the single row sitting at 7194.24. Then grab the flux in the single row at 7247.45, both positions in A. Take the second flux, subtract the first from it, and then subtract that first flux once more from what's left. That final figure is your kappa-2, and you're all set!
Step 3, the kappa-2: -34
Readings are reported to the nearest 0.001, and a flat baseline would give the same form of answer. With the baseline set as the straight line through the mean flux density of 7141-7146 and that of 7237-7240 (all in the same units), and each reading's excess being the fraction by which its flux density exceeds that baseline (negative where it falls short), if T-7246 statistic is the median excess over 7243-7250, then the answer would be -0.104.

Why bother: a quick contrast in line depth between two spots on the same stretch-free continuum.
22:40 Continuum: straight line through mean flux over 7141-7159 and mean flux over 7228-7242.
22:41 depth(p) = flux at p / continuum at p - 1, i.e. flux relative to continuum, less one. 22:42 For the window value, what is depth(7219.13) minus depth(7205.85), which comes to 0.19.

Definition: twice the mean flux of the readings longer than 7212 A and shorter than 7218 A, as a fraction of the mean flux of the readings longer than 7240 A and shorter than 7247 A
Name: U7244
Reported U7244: 2.0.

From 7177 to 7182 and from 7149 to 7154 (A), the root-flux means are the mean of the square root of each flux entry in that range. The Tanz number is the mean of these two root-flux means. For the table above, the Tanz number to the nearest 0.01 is 4.93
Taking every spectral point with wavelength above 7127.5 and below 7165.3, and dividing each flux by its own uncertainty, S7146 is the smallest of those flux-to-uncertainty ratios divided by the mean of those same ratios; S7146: 0.85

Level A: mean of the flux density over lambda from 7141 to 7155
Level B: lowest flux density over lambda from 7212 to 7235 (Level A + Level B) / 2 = 25.1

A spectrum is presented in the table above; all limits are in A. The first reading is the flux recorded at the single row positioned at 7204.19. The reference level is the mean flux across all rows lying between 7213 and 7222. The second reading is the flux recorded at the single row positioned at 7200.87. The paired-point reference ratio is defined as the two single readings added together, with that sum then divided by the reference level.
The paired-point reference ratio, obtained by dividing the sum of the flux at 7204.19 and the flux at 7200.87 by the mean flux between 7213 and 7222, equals 1.9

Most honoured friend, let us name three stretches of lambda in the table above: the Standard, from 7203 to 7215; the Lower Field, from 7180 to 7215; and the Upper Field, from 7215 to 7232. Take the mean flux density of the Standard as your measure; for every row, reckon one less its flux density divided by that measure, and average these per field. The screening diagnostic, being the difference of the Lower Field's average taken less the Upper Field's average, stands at 0.125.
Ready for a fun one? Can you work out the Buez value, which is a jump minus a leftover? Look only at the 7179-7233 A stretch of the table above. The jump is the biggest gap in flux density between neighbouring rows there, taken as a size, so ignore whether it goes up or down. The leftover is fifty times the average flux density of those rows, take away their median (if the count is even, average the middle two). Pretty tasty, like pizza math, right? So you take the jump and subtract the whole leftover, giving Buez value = -1369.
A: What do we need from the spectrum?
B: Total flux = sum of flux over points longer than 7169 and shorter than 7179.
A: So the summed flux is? 151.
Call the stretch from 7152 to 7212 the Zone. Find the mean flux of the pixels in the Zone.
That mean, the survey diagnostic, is 26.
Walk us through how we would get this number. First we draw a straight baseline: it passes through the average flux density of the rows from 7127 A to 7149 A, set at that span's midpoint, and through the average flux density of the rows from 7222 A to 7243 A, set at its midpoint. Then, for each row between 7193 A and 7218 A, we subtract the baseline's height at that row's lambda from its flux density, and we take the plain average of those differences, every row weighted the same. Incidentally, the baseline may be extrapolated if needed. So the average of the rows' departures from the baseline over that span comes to -0.3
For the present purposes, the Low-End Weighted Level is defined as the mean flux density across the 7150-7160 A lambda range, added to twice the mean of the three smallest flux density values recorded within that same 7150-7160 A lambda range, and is 73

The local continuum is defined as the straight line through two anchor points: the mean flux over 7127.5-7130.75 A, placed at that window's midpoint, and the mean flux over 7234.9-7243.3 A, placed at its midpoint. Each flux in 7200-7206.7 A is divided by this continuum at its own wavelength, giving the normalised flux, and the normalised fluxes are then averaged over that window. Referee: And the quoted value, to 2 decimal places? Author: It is 0.93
